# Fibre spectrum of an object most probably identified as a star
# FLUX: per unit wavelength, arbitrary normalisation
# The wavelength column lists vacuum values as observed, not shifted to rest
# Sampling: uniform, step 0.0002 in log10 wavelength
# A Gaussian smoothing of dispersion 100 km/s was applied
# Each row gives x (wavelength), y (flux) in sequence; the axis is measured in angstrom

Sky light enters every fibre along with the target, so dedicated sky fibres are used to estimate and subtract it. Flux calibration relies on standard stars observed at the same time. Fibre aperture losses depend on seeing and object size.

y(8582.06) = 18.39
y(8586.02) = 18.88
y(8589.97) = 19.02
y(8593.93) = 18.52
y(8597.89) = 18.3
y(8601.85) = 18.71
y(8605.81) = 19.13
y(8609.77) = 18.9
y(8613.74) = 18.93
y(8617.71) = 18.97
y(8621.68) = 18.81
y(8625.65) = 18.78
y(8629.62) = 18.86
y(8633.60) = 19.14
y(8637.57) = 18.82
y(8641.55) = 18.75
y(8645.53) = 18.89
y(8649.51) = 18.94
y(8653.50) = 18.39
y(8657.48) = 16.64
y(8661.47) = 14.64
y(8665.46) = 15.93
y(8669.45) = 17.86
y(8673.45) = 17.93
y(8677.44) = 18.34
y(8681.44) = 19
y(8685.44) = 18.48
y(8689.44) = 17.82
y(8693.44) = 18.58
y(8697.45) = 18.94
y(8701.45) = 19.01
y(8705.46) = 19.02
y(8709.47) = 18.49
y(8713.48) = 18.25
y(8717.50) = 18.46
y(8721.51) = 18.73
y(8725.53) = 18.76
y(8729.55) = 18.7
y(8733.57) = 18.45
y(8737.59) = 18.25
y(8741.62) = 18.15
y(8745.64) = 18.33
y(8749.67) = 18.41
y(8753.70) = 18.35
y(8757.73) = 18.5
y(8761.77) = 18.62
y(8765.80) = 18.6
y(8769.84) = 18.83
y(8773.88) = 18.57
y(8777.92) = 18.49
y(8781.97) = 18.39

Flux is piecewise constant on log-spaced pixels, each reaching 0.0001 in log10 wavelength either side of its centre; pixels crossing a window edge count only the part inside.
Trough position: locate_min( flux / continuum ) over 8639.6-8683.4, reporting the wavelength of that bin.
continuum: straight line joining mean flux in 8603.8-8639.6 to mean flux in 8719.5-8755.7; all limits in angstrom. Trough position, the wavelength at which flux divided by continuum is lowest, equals 8661.47 angstrom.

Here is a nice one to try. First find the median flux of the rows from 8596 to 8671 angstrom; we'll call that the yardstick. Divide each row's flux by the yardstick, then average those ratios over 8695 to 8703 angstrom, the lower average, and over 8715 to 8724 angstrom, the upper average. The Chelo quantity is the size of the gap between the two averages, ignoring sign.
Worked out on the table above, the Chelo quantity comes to 0.02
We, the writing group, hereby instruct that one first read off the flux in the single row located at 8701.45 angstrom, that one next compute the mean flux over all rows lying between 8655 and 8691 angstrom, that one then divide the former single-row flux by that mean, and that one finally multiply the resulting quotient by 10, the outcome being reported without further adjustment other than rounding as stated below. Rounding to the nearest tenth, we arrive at 10.9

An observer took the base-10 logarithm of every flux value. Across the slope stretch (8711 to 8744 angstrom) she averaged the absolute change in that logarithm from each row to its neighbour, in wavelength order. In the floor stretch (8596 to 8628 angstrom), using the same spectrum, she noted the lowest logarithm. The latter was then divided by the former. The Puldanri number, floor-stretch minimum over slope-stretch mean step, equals 336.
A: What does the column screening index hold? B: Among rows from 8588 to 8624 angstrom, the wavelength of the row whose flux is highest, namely 8605.81 angstrom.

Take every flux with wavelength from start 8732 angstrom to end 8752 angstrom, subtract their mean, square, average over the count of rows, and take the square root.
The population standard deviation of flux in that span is 0.11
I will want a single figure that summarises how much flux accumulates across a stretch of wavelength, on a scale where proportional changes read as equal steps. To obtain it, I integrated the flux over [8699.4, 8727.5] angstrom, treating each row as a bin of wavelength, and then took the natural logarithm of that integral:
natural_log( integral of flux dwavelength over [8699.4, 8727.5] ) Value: 6.263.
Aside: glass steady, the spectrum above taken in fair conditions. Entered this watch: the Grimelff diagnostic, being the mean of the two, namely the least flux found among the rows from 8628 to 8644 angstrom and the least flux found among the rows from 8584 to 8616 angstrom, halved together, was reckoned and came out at 18.5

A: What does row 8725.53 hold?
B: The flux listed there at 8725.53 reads 18.76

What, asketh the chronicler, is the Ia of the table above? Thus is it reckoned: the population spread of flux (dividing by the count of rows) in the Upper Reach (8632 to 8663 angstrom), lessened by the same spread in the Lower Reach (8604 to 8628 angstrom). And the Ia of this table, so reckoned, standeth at 1.4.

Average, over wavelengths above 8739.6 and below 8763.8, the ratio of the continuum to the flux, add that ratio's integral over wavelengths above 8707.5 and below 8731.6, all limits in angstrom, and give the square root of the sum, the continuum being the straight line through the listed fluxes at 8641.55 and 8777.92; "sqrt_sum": 5.02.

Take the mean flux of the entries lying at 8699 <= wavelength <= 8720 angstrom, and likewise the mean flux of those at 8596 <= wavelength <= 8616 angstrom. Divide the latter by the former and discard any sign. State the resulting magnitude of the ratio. 1.01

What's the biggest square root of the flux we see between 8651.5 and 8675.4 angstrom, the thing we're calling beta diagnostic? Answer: 4.29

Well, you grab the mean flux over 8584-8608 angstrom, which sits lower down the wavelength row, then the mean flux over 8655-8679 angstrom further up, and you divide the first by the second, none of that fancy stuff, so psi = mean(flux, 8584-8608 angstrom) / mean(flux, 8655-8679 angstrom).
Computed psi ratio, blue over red 1.11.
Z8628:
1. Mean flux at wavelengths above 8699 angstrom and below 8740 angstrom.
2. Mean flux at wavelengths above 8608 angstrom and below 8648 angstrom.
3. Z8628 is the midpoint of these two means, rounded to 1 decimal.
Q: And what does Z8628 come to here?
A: 18.7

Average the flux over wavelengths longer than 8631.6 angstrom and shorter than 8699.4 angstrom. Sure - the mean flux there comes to 18.1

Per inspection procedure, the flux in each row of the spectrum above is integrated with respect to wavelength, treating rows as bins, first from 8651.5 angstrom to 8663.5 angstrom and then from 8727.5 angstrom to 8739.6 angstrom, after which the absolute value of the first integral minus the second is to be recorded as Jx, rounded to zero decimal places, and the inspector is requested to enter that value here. 25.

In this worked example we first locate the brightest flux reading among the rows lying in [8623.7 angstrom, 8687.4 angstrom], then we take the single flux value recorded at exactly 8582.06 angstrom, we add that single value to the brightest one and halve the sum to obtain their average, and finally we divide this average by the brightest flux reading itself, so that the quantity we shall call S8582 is 0.98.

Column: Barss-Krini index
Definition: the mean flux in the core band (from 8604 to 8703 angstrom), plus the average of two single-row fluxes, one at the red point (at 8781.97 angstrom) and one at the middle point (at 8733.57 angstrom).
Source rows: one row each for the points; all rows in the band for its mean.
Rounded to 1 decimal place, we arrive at 36.8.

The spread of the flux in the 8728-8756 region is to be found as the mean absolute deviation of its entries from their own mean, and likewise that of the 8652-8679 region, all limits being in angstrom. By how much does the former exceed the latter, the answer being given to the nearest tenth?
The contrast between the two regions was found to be -1.0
